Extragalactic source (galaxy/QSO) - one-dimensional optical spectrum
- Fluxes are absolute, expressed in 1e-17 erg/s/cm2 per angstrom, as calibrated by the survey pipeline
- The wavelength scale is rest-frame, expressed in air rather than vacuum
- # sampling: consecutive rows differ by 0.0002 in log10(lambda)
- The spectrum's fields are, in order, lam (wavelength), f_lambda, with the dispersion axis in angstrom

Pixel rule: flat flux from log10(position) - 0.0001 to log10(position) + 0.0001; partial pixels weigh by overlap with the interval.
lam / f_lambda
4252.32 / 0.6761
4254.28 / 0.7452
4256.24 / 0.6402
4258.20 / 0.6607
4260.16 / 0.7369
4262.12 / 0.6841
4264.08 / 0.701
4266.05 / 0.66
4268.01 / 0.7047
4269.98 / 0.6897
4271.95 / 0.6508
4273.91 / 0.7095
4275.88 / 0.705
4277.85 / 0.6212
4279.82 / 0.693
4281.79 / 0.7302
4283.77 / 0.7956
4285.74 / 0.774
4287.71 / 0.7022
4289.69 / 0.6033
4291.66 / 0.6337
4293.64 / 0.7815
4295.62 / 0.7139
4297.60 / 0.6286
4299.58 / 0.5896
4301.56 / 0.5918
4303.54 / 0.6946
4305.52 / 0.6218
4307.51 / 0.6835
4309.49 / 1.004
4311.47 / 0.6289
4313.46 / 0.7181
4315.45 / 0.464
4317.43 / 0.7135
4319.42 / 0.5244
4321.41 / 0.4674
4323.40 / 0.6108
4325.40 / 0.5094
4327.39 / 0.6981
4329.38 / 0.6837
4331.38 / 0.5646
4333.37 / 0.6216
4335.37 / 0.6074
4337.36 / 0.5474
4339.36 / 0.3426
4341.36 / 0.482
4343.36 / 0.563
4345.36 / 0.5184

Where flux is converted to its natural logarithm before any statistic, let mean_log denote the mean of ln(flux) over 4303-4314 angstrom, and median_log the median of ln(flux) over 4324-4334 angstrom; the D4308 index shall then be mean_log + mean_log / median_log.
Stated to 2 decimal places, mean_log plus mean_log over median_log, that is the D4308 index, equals 0.37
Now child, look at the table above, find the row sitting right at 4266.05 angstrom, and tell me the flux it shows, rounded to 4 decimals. 0.6600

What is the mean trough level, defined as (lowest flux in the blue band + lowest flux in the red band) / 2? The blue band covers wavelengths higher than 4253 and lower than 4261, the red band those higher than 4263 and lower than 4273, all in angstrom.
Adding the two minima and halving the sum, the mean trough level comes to 0.65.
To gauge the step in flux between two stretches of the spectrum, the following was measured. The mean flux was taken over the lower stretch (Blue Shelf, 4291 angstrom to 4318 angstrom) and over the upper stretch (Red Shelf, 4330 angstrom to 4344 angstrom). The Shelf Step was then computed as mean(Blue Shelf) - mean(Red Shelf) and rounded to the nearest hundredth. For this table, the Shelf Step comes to 0.14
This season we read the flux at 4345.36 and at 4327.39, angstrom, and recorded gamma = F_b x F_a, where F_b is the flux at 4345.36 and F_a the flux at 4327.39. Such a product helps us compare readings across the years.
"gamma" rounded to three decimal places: 0.362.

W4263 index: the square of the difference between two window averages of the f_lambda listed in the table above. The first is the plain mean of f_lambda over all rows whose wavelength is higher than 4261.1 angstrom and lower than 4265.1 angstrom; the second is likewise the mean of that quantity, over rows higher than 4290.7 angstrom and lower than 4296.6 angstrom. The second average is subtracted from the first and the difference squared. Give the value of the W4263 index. 0.0003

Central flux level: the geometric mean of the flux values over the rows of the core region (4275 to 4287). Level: 0.72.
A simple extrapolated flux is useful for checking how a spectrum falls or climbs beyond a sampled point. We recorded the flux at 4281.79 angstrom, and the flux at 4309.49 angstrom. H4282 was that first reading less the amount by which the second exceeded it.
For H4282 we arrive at 0.46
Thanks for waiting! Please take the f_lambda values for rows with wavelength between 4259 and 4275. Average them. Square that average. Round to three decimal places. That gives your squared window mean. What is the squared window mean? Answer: 0.479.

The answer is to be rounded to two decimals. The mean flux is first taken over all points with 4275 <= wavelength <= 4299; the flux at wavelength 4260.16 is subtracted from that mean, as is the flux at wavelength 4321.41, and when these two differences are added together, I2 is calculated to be 0.19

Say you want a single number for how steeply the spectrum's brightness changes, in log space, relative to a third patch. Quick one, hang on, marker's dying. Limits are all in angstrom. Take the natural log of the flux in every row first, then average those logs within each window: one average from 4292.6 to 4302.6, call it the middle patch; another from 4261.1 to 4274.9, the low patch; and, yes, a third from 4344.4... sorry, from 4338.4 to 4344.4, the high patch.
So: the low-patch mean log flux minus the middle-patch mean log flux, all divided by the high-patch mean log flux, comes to -0.053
